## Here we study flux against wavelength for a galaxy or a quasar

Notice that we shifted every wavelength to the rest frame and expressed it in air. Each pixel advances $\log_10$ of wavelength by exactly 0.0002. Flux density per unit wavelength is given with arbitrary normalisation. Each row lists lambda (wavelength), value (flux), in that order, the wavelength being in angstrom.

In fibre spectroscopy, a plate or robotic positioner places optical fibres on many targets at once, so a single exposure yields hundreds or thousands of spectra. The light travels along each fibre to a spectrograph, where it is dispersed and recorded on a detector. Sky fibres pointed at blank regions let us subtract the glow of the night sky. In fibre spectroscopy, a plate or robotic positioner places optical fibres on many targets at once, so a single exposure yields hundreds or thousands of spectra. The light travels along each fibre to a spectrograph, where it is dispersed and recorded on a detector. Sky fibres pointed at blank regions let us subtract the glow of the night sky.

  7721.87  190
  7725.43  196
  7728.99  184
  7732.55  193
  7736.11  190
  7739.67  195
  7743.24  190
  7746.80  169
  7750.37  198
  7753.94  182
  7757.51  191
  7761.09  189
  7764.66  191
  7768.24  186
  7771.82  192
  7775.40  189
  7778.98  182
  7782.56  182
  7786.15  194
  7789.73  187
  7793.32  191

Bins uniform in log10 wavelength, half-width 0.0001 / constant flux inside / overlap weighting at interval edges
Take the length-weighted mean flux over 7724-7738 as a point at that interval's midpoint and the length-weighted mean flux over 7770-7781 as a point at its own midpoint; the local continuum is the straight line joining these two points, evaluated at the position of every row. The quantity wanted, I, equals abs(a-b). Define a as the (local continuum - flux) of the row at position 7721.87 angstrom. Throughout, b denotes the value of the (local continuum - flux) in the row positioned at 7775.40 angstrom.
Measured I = 3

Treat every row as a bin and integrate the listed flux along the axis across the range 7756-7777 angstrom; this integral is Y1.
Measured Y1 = 3981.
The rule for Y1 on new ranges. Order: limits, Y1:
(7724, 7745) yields 4016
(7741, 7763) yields 4107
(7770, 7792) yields 4131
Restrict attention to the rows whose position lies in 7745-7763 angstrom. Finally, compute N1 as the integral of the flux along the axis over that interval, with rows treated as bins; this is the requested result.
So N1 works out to 3346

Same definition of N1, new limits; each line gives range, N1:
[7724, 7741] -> 3255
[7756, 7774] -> 3414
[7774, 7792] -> 3364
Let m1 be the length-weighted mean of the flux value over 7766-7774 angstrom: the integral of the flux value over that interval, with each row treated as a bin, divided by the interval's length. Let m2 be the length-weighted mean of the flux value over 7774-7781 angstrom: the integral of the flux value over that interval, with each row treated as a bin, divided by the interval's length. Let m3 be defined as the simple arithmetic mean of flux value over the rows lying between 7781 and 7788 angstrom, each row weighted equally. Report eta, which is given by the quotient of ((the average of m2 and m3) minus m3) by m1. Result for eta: -0.007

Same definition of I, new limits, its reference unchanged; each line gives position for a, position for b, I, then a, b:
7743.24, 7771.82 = 4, 0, -4.2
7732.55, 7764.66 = 0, -2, -2.7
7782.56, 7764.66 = 8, 5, -2.7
